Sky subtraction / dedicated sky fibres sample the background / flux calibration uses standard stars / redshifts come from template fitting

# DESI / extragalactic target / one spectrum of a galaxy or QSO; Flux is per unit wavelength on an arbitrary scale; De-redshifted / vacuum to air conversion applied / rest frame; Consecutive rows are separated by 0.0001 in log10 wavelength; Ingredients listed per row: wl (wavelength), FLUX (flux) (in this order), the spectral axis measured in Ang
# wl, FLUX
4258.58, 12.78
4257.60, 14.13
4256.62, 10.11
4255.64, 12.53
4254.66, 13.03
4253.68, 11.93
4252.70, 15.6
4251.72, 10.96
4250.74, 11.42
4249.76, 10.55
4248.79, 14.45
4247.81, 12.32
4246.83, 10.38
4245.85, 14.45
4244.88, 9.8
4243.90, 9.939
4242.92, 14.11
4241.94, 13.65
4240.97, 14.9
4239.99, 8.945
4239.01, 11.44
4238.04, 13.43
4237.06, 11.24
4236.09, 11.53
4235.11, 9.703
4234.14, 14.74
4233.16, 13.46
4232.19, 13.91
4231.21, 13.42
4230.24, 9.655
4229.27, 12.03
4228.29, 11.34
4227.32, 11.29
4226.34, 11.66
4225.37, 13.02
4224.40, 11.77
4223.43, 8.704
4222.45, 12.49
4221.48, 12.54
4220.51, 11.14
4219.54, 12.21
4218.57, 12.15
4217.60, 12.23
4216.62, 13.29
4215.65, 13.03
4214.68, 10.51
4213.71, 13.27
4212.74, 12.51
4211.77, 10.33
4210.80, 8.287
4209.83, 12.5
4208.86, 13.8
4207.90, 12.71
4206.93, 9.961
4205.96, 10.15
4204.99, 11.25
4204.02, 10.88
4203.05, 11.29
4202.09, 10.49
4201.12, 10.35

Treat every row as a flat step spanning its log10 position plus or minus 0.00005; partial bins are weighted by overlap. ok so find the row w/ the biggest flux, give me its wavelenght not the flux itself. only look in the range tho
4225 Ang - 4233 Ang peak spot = 4232.19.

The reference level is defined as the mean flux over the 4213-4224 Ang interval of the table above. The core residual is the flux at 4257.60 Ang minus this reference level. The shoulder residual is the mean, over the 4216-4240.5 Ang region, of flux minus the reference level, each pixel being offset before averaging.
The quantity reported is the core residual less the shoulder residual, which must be 2.2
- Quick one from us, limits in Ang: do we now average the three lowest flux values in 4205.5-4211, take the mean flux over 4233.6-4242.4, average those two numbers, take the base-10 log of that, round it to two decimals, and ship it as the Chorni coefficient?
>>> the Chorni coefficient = 1.03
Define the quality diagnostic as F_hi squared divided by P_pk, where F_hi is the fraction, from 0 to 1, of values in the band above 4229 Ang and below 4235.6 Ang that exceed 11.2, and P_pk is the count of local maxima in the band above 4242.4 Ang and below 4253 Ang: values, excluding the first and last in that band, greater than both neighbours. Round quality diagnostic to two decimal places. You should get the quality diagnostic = 0.17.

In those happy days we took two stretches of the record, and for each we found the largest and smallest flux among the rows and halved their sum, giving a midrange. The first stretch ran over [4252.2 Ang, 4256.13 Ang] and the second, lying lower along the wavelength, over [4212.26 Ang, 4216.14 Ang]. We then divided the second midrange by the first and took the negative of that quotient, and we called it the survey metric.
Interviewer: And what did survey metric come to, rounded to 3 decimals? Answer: -0.864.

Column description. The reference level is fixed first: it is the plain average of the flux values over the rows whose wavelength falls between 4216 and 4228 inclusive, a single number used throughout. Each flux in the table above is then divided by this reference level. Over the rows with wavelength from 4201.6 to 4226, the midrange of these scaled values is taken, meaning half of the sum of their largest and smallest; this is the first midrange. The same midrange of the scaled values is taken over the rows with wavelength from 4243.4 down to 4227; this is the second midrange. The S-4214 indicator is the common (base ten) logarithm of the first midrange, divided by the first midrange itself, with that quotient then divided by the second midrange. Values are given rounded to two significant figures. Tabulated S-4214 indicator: -0.034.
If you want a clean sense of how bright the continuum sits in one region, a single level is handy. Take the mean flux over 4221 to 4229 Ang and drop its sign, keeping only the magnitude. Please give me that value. 11.6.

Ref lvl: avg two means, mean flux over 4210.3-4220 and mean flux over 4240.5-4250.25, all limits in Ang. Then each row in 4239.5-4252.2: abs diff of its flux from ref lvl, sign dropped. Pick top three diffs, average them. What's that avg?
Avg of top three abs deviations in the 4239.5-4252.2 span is 2.76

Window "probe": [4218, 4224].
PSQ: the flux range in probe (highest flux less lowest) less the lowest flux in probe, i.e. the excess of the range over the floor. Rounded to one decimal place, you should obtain -4.9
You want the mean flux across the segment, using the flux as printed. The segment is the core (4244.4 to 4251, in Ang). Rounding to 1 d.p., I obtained 11.9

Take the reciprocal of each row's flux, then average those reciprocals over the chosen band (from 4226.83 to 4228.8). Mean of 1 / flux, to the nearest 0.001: 0.088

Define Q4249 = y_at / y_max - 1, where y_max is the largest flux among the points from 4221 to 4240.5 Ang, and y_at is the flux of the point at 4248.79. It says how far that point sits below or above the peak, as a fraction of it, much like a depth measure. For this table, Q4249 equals -0.02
